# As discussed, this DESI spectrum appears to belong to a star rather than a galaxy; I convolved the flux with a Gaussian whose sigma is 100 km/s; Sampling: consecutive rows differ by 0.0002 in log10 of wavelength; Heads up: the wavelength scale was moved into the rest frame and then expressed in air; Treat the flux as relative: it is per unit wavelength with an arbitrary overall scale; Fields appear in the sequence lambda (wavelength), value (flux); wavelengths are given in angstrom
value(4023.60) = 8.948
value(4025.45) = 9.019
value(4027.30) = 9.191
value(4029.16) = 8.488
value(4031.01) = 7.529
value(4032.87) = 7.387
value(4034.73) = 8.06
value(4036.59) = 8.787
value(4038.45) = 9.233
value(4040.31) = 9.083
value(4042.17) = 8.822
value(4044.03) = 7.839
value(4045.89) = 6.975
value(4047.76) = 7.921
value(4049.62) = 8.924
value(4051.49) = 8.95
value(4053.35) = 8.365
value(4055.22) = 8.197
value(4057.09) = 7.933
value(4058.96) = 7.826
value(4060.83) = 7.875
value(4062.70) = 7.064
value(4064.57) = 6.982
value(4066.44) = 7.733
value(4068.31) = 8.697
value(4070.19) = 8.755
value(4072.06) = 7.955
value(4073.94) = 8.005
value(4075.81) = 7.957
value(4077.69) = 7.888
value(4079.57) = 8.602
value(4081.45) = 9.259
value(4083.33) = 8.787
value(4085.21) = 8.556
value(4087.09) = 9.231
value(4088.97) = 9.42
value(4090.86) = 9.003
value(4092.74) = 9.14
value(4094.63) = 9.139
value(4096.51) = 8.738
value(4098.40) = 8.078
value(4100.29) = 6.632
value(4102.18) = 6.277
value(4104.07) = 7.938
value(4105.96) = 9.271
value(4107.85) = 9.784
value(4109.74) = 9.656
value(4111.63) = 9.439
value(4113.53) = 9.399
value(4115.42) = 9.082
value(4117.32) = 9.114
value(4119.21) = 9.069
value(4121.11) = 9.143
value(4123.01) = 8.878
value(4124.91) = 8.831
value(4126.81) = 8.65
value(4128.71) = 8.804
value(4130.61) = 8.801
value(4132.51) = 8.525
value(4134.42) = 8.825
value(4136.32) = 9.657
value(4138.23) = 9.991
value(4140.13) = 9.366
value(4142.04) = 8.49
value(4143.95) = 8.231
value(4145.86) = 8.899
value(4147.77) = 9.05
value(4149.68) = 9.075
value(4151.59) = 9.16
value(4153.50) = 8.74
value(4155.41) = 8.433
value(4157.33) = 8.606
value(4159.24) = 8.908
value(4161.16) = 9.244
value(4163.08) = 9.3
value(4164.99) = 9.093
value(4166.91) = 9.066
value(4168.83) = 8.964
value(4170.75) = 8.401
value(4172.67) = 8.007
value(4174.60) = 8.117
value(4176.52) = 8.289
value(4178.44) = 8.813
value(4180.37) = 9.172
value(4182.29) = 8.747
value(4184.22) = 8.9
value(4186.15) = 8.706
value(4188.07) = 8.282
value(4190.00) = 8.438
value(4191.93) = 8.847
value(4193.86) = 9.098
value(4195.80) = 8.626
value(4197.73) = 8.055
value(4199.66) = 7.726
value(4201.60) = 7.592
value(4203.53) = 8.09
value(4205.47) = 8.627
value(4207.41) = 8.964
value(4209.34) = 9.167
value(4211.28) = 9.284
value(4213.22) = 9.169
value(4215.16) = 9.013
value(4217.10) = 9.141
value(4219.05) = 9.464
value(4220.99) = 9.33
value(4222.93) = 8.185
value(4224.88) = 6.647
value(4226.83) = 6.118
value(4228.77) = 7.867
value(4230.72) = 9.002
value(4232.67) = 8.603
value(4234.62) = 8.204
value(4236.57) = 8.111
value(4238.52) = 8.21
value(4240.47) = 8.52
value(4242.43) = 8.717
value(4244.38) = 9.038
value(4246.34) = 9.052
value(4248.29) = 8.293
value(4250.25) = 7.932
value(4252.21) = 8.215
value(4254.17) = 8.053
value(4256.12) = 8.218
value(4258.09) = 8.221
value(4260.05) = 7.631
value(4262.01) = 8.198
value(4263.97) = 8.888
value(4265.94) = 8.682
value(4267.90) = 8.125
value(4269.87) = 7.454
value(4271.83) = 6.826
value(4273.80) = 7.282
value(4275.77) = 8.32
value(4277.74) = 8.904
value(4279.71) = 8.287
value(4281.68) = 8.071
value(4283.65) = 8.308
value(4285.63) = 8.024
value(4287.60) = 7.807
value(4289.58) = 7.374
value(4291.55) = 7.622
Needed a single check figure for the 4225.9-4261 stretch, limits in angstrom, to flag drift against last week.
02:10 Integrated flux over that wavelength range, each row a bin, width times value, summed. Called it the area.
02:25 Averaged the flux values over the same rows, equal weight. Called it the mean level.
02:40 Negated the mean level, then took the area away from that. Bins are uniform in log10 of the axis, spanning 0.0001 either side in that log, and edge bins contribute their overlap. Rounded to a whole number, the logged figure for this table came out -297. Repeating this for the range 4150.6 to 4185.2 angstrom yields -312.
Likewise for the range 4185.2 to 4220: -311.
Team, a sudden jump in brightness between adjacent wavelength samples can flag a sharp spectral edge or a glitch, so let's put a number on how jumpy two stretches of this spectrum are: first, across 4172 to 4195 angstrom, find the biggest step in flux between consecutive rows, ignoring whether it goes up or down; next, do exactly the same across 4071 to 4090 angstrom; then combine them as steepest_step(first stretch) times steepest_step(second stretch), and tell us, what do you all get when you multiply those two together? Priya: 0.37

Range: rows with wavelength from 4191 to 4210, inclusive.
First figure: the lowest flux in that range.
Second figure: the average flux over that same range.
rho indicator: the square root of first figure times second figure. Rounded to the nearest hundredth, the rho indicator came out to 8.02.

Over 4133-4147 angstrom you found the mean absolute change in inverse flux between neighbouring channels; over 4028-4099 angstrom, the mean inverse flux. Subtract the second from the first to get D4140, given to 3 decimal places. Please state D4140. -0.113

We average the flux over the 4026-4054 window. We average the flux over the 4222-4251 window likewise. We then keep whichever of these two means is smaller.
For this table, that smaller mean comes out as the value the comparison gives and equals 8.2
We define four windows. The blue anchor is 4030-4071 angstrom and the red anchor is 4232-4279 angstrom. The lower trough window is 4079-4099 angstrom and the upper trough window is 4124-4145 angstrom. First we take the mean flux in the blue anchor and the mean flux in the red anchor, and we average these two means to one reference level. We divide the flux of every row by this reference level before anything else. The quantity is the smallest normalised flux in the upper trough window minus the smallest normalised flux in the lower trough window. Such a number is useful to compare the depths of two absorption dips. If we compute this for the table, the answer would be 0.02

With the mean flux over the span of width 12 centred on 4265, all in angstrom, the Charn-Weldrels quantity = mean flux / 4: 2.04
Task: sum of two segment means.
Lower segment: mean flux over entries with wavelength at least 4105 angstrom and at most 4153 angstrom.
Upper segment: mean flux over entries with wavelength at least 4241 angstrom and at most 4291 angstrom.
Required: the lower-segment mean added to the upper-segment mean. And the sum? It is 17.2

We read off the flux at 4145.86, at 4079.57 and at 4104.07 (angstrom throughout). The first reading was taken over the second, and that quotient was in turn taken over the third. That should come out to 0.130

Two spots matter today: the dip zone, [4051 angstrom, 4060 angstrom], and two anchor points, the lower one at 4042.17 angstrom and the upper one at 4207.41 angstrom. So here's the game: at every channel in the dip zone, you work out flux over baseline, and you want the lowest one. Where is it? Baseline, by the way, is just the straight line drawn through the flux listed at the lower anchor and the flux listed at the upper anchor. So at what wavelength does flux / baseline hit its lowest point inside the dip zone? 4058.96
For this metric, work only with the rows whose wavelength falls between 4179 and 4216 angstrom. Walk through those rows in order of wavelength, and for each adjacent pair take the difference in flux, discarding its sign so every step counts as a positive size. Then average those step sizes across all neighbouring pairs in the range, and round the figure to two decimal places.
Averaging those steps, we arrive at 0.30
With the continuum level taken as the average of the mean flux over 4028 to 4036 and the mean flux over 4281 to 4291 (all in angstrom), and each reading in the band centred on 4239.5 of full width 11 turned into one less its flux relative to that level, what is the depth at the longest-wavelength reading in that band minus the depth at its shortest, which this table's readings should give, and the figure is -0.11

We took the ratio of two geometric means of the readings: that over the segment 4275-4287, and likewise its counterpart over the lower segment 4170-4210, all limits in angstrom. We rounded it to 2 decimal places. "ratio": 0.98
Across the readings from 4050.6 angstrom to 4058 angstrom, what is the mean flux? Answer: 8.36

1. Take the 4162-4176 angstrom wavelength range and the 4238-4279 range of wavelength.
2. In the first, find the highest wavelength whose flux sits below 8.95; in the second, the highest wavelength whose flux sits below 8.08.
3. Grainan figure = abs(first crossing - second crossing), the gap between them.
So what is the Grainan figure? 99.2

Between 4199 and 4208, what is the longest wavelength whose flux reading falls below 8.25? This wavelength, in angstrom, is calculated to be 4203.53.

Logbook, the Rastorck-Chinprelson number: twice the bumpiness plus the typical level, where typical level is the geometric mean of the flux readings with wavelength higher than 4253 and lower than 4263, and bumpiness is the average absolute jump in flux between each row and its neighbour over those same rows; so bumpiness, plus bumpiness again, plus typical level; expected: 8.7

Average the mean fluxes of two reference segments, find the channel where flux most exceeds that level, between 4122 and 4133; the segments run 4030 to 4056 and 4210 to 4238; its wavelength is 4123.01 angstrom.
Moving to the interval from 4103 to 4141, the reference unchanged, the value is 4138.23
